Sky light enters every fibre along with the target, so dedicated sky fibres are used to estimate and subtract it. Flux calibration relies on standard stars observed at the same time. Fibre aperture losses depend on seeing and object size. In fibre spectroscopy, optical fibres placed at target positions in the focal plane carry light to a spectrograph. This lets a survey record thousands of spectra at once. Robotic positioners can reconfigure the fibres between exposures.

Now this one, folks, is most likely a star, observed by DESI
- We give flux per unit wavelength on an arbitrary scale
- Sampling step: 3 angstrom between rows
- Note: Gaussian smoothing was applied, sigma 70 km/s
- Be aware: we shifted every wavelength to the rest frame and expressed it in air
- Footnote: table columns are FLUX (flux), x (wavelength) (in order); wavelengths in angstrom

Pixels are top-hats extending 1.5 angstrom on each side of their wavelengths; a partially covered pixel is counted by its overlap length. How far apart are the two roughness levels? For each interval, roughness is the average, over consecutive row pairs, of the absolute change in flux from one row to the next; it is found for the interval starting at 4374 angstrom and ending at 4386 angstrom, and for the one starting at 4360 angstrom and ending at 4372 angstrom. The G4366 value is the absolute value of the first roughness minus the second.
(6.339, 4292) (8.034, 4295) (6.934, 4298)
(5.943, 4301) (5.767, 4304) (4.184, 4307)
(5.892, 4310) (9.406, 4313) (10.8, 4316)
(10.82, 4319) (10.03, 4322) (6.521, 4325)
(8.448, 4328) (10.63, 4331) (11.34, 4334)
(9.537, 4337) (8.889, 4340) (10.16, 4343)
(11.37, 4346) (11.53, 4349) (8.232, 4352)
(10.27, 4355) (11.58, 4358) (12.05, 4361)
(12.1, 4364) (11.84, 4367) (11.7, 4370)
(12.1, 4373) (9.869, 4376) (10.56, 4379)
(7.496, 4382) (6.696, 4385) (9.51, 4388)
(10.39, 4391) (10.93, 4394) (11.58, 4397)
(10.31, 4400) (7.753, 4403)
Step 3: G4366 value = 1.4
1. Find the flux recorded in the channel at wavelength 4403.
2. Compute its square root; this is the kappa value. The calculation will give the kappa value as 2.78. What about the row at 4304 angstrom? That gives 2.40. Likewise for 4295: 2.83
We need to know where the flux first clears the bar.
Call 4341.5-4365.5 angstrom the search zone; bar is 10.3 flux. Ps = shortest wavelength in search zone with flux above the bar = 4346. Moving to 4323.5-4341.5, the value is 4331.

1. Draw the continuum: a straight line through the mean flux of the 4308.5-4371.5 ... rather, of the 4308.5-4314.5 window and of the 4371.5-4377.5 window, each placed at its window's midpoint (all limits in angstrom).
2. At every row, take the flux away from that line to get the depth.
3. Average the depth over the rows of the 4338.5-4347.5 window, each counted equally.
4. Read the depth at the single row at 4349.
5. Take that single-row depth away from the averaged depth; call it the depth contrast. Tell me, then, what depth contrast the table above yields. 1.1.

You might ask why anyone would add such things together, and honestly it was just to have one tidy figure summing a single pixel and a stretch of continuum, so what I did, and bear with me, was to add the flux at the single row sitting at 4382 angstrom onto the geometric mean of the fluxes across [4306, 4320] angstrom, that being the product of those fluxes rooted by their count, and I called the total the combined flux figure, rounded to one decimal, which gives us 15.2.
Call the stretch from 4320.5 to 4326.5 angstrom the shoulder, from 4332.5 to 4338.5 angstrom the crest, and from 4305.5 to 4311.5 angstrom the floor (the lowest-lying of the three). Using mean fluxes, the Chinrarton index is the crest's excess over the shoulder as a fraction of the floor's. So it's 0.4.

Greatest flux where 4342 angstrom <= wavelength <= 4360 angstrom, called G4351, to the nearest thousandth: 11.580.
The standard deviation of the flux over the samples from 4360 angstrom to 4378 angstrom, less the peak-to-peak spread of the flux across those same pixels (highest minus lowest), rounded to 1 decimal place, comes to -1.4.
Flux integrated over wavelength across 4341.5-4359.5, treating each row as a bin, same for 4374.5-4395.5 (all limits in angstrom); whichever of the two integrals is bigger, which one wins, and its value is 196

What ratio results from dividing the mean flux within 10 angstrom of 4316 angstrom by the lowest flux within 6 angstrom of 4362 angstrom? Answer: 0.7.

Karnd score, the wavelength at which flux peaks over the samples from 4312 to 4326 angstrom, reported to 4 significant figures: 4319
